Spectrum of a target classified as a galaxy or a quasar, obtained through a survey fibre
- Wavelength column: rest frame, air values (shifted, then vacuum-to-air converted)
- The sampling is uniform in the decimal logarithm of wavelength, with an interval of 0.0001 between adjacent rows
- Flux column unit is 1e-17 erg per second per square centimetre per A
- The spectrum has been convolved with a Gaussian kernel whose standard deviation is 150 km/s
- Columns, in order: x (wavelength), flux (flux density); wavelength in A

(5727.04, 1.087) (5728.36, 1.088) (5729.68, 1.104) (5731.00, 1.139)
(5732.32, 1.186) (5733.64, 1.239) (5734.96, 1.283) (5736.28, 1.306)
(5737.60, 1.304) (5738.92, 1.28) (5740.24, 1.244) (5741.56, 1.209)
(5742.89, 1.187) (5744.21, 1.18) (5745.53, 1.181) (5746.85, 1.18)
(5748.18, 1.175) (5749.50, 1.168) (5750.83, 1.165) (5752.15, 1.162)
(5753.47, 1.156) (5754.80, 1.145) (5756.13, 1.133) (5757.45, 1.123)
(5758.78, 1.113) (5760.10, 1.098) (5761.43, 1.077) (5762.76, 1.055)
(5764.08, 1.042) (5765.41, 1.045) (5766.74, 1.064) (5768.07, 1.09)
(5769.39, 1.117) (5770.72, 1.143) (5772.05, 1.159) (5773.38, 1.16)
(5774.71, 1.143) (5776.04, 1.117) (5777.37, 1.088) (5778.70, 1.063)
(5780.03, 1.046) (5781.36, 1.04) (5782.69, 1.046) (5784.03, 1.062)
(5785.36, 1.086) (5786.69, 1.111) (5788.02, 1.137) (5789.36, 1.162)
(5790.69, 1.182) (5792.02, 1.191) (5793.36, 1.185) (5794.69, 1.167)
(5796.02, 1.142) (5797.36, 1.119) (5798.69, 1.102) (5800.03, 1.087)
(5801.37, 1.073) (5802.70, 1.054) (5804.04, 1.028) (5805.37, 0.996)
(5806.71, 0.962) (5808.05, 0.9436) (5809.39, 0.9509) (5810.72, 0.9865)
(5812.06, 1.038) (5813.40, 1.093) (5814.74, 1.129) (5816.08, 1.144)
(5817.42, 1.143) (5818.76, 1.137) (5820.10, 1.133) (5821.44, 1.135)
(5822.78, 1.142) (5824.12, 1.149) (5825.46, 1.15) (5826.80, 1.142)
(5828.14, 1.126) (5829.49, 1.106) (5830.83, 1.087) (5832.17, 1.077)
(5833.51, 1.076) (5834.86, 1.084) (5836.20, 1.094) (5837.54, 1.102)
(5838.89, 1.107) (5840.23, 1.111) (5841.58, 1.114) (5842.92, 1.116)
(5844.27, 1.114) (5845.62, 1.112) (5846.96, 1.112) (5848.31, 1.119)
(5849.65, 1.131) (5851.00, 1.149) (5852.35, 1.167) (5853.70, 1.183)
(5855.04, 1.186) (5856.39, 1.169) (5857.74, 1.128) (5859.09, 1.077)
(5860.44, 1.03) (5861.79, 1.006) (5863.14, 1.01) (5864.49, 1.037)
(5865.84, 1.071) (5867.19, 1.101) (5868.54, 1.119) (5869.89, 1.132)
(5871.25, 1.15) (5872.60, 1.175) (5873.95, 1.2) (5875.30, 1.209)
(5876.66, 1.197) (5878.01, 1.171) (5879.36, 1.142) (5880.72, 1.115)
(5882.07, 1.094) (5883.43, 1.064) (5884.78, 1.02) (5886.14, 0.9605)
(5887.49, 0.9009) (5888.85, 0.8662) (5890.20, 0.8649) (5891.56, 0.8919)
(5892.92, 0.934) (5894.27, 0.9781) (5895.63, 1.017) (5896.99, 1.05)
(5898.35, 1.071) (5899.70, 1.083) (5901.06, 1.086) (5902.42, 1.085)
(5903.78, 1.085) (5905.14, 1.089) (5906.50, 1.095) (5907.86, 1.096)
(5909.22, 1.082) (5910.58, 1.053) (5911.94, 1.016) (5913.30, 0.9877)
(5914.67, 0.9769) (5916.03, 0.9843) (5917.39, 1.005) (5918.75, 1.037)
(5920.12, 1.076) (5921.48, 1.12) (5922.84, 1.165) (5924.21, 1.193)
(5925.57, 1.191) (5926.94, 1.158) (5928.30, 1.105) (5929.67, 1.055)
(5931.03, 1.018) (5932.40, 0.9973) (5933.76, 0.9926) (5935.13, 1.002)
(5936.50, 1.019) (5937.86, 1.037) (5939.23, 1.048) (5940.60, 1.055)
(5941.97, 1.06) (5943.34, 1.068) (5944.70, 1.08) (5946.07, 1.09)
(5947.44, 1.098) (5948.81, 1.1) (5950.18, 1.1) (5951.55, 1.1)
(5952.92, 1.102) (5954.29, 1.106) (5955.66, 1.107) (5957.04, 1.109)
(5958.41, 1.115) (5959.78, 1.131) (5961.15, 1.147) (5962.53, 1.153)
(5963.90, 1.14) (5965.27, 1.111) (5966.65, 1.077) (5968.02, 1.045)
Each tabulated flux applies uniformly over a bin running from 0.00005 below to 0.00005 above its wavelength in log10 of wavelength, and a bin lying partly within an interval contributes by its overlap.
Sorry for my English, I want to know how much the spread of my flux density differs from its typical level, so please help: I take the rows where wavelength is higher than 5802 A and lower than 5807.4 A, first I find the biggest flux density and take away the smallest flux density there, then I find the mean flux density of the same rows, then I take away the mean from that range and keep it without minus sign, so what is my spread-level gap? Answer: 0.92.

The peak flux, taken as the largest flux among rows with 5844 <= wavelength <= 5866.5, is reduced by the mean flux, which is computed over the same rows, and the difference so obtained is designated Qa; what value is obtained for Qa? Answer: 0.080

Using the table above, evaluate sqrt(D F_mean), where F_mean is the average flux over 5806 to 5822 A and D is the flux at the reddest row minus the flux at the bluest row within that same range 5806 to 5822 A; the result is 0.43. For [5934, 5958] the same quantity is 0.34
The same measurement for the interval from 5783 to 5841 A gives 0.23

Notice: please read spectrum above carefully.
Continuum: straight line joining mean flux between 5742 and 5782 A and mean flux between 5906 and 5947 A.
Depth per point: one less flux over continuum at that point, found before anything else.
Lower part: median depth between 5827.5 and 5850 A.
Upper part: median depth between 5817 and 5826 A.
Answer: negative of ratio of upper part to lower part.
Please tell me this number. -2.3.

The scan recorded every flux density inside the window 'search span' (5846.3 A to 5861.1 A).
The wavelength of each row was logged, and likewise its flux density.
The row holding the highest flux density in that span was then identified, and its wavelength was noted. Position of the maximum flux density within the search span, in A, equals 5855.04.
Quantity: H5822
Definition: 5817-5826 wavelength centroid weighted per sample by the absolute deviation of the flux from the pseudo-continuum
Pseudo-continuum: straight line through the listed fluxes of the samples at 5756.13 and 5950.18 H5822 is 5822.0 A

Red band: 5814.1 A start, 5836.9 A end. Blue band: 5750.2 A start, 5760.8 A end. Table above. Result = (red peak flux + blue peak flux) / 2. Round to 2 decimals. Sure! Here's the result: 1.16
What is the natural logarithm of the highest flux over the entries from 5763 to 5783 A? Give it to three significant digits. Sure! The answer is 0.148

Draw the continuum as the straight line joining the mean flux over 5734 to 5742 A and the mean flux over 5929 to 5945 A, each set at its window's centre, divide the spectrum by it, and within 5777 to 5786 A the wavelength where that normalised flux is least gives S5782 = 5781.36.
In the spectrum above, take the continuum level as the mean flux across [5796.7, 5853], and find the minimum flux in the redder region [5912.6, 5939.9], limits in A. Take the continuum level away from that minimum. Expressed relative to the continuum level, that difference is -0.11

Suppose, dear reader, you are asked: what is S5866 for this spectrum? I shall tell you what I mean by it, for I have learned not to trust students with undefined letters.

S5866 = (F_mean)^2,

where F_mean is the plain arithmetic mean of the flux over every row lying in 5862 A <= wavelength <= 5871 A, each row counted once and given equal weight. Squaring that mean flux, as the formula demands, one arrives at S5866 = 1.16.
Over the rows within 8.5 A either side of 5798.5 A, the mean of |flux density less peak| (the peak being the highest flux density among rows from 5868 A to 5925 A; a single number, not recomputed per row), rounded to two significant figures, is 0.11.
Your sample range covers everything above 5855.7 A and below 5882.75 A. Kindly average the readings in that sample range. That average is 1.12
